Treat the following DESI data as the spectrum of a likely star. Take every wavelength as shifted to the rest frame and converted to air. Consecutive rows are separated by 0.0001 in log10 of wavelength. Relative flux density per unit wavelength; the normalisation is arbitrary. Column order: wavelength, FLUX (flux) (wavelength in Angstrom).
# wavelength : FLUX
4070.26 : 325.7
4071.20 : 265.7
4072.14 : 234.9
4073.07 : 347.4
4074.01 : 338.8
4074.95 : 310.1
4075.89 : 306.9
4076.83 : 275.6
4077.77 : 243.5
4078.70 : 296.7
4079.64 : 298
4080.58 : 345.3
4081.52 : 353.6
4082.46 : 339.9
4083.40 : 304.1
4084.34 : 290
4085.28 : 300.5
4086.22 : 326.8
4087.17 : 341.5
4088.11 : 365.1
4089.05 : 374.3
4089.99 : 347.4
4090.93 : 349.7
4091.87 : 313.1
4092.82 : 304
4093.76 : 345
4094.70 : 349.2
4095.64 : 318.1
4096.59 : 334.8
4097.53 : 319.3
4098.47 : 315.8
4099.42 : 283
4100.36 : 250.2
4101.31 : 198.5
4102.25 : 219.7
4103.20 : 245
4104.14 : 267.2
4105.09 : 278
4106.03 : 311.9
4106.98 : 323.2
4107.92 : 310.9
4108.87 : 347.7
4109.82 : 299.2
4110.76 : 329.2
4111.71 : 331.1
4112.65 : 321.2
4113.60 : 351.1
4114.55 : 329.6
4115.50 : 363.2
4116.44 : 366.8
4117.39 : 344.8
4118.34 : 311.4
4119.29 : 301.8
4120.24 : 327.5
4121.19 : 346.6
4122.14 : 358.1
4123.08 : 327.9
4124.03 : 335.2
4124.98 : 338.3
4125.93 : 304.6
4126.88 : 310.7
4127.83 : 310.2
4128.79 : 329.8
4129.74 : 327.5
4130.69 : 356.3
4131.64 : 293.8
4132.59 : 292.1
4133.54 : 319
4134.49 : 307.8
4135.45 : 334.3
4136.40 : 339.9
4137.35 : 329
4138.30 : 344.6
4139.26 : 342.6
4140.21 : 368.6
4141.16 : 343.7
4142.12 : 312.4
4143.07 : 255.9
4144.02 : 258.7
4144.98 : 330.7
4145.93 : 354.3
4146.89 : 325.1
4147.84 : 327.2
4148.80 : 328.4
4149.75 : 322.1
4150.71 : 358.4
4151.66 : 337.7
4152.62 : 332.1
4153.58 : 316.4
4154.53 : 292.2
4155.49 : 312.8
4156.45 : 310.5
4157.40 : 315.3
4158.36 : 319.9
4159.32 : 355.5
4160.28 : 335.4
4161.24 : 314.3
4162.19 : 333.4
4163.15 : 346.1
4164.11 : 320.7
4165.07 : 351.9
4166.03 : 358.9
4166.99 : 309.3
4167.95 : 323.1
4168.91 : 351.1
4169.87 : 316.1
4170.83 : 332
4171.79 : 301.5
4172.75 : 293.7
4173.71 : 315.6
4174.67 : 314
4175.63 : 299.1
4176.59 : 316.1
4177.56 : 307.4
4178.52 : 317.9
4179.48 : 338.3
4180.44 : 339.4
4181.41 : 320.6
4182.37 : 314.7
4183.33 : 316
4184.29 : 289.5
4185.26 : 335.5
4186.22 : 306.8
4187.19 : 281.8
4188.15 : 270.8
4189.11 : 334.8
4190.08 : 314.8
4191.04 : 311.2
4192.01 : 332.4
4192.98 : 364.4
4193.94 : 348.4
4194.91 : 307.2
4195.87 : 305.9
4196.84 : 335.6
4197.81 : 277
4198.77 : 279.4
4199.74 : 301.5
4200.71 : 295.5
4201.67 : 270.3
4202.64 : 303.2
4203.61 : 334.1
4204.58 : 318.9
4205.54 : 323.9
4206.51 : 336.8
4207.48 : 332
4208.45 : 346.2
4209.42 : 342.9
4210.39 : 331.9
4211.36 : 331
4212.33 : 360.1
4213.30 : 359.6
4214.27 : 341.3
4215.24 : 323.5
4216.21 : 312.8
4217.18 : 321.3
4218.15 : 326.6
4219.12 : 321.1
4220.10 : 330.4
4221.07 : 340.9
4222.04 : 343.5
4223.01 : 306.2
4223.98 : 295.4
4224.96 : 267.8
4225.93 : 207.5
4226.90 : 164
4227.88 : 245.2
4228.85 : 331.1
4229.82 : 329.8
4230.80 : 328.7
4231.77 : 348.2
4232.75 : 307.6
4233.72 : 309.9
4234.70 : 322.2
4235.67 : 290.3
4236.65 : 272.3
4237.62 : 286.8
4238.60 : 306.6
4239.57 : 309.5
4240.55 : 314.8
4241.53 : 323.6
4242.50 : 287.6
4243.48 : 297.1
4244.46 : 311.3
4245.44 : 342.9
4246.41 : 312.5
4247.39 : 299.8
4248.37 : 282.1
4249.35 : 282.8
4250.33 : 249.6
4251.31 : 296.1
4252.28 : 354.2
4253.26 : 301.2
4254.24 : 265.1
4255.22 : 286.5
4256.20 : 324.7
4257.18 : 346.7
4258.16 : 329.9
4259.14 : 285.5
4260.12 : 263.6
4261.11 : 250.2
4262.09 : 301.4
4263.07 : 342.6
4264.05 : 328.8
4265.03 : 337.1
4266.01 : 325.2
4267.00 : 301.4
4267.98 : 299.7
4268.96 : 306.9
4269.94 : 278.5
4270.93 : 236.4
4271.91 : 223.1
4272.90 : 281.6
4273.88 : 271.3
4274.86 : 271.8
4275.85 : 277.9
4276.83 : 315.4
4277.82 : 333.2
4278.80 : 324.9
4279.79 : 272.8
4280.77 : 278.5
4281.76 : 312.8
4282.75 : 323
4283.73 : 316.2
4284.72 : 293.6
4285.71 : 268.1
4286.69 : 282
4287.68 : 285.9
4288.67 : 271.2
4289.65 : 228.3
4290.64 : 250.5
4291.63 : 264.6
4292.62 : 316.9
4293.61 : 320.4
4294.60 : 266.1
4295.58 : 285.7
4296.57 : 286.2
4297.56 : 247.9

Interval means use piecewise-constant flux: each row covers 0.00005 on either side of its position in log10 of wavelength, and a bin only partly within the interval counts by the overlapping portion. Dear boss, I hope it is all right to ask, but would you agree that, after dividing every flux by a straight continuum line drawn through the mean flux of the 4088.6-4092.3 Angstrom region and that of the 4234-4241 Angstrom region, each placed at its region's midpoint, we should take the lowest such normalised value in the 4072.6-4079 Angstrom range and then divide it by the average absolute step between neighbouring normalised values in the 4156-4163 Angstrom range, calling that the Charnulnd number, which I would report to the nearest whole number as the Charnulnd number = 13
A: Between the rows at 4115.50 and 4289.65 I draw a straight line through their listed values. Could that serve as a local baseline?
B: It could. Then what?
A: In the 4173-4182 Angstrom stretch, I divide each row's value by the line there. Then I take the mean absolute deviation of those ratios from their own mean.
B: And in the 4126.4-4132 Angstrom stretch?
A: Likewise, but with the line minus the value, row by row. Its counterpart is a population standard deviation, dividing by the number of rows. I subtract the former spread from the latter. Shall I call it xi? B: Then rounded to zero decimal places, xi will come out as 20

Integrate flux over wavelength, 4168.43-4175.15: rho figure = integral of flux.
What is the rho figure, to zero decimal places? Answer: 2136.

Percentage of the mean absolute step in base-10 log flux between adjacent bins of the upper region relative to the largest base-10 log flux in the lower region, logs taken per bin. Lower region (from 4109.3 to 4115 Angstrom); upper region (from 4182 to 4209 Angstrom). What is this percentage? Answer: 1.21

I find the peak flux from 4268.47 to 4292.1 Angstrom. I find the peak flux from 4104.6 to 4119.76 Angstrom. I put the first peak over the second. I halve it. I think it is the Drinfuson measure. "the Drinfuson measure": 0.454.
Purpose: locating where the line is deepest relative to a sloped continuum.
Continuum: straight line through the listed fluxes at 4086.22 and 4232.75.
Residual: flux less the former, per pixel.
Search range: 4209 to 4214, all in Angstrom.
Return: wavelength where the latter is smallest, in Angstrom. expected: 4211.36 Angstrom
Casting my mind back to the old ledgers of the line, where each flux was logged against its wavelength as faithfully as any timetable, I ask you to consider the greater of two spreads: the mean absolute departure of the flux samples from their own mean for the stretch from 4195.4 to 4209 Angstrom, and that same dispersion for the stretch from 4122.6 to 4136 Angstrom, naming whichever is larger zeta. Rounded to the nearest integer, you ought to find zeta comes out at 21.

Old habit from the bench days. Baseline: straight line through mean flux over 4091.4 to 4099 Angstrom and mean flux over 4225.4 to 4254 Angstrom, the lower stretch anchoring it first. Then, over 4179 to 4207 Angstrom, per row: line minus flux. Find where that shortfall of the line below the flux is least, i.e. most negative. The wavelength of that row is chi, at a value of 4192.98 Angstrom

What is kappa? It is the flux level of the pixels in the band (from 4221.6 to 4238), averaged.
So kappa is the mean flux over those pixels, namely 292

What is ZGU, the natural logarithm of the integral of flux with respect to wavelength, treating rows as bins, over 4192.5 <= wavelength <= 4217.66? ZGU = 9.00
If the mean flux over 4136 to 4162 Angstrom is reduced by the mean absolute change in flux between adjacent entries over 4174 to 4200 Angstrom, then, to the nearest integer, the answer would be 304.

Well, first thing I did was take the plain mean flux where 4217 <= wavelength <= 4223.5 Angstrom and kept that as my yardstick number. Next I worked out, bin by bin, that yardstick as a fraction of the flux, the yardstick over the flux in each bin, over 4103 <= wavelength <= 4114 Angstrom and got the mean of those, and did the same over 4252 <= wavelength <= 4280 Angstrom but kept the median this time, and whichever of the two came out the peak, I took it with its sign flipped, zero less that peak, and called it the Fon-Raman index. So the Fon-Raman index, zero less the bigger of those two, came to -1.09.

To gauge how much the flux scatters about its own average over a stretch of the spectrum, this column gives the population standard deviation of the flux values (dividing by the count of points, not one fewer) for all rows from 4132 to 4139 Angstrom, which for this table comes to 17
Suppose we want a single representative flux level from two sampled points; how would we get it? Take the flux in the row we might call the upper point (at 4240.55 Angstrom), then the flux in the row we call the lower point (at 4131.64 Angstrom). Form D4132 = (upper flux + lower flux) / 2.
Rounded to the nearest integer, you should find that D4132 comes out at 304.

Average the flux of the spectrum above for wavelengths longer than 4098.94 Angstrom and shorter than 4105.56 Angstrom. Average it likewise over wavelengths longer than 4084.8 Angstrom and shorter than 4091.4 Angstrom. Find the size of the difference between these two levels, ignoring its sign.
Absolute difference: 95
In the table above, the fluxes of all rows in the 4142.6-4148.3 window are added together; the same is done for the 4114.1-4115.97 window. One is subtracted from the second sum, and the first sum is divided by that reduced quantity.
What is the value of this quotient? 2.7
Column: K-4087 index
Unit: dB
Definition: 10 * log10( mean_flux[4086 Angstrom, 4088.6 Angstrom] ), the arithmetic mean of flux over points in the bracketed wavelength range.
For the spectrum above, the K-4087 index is 25.4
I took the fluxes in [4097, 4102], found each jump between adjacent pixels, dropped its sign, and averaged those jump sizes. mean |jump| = 30.2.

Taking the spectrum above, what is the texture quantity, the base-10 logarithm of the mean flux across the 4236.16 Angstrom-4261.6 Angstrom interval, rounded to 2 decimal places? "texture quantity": 2.48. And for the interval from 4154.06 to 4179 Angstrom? 2.51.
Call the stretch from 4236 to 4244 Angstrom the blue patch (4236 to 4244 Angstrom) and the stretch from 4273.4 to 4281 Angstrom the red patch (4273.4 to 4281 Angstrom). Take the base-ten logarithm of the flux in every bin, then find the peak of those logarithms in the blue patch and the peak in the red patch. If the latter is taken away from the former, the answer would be -0.01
